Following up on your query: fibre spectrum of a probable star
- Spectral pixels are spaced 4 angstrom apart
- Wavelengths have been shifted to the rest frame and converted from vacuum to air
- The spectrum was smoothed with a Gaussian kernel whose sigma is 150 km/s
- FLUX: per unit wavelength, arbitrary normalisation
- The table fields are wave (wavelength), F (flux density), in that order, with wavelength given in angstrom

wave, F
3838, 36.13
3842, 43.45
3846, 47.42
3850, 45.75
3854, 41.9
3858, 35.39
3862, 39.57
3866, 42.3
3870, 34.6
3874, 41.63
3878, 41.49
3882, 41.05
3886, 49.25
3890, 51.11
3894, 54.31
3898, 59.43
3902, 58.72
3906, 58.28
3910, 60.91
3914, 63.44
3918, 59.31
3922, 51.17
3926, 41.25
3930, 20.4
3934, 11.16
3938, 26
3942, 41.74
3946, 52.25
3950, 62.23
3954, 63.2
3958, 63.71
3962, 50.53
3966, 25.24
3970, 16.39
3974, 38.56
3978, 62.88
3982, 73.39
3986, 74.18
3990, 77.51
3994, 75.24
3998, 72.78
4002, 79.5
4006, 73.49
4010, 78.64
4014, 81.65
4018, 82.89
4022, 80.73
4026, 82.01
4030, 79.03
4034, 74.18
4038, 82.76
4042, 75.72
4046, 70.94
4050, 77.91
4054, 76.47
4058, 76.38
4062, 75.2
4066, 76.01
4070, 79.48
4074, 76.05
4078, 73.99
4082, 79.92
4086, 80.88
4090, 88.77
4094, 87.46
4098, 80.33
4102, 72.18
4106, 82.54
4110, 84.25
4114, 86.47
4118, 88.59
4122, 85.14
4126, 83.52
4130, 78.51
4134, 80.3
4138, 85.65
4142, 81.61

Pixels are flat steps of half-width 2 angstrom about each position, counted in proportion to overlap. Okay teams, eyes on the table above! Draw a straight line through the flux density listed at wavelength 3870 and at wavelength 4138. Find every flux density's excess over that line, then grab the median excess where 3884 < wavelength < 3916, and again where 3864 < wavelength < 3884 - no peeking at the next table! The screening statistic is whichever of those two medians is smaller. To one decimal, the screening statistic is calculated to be 5.4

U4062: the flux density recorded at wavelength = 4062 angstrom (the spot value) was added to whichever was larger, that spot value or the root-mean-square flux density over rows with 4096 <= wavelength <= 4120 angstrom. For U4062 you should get 158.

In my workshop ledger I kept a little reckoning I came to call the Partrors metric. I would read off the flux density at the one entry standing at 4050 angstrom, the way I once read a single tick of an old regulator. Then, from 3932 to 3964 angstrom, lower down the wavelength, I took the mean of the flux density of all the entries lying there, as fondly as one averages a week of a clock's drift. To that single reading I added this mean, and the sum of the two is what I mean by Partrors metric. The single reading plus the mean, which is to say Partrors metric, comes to 124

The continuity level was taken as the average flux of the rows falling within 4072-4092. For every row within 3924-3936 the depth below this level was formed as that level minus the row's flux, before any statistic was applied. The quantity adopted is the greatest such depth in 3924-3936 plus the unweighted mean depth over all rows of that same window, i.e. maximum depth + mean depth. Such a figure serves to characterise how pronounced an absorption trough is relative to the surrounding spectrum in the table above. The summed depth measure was 124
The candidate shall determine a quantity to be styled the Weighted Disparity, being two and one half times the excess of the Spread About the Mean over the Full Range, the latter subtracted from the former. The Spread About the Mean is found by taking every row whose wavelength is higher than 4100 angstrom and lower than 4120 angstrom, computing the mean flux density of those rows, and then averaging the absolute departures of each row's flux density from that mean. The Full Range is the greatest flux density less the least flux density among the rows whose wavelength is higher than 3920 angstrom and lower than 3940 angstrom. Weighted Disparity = -89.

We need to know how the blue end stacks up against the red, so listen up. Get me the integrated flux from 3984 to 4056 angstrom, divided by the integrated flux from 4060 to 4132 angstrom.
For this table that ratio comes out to 0.96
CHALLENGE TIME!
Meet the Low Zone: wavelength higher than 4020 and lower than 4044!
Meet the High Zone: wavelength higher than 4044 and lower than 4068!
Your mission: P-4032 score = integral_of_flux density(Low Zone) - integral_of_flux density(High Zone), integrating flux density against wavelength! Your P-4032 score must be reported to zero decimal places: 86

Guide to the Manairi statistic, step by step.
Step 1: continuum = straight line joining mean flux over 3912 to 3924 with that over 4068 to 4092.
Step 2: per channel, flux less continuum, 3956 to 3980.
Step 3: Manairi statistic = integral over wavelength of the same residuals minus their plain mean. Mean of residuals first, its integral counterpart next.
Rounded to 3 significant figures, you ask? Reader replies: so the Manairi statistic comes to -502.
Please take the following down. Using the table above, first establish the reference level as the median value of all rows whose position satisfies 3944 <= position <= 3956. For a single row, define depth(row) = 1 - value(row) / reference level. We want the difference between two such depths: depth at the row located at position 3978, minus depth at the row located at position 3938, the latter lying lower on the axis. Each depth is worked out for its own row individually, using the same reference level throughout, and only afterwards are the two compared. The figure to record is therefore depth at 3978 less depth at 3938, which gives -0.59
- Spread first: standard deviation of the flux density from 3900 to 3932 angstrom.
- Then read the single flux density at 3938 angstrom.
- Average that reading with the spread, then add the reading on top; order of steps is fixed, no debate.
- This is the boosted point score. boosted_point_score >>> 46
